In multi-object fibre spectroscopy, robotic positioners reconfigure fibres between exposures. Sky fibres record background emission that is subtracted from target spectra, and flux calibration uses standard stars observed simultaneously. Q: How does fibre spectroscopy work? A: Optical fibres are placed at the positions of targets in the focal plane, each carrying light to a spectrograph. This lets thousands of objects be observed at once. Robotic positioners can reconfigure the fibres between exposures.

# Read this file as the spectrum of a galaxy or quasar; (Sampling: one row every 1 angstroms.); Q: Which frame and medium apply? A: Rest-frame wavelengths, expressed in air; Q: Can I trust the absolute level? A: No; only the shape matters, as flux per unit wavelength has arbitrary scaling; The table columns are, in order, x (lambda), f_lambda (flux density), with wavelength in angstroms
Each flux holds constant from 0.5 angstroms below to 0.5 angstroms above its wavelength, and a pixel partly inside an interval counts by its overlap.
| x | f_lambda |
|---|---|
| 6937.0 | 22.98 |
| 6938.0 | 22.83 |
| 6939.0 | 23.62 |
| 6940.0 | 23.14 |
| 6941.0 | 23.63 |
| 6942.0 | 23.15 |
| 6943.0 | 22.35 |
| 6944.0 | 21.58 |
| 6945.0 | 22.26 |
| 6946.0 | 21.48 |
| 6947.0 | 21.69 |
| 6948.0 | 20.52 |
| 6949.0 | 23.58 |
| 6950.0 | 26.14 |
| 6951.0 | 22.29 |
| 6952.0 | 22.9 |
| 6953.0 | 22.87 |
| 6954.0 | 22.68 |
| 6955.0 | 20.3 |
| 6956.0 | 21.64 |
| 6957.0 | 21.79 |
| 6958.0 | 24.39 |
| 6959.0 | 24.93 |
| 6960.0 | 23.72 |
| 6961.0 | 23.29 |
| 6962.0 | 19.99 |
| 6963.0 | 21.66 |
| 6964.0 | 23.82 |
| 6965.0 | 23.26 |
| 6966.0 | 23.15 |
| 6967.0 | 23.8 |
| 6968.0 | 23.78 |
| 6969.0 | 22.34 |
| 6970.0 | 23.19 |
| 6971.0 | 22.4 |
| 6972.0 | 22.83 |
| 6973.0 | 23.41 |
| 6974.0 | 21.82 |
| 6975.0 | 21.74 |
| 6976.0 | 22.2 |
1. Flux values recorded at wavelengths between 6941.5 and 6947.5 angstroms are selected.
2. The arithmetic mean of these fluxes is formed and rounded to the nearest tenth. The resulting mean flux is 22.1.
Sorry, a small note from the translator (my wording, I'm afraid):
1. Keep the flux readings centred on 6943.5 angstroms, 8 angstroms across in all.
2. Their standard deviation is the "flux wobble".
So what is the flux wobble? 0.8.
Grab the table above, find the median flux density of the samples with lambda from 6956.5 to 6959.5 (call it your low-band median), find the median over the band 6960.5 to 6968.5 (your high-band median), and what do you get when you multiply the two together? 568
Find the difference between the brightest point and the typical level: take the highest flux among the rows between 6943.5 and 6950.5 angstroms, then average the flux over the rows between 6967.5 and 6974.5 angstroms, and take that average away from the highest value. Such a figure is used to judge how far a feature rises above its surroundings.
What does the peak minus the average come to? 3.32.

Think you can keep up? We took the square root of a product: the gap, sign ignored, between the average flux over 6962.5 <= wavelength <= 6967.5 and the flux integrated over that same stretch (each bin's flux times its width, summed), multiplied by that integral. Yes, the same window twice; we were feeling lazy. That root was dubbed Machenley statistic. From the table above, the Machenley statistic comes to 103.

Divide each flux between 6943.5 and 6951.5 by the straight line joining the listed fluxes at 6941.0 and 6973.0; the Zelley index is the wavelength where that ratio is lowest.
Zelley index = 6948.0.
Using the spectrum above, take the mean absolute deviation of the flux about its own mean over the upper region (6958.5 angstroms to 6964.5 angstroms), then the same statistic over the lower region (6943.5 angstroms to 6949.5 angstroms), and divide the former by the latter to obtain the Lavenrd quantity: 1.94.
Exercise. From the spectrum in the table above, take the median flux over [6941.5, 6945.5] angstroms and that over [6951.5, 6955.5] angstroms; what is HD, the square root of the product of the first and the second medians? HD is 22.54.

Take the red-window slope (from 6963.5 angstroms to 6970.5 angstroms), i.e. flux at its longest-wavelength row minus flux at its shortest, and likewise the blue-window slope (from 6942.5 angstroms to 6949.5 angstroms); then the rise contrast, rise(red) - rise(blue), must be -2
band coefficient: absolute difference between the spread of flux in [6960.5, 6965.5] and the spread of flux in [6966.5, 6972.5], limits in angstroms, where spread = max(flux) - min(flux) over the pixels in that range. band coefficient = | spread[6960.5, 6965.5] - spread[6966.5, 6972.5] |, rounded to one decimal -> 2.4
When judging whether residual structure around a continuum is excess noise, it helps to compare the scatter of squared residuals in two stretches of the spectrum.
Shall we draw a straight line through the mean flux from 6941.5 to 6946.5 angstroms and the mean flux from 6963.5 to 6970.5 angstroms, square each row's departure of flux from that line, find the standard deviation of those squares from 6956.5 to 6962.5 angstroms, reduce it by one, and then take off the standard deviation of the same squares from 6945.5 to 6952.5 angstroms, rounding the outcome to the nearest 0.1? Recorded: -2.3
